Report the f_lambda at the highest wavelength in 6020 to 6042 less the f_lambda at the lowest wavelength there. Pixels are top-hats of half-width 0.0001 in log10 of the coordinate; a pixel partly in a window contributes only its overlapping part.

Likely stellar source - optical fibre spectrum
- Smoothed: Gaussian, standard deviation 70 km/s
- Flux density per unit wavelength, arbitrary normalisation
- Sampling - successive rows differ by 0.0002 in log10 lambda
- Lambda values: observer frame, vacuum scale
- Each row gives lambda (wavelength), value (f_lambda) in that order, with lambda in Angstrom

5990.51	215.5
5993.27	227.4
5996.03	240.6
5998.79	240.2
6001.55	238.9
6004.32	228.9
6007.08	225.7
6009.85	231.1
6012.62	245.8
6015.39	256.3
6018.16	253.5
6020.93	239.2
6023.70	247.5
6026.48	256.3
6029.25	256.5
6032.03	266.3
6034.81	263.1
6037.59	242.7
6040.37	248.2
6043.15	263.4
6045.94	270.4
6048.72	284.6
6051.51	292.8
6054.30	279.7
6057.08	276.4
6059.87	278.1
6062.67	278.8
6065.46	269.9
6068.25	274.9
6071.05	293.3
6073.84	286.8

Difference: 9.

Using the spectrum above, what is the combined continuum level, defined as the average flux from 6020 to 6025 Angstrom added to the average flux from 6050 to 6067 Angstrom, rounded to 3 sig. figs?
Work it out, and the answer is 523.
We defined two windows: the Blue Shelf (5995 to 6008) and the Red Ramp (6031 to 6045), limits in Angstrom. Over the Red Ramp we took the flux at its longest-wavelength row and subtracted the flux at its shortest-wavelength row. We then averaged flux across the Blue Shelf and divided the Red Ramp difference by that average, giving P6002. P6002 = -0.012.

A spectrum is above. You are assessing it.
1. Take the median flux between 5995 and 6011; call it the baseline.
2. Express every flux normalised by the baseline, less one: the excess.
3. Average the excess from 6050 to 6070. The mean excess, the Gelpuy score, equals 0.19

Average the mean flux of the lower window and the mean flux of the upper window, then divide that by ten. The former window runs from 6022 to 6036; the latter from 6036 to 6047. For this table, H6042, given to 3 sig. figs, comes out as 25.7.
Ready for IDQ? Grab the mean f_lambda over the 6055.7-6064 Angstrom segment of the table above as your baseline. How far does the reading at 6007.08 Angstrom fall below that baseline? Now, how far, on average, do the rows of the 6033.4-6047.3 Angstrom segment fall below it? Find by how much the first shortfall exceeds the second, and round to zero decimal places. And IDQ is 32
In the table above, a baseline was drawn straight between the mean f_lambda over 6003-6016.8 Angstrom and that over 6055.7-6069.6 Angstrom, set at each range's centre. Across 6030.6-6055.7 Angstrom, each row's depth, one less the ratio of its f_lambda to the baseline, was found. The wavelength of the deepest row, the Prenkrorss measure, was 6037.59 Angstrom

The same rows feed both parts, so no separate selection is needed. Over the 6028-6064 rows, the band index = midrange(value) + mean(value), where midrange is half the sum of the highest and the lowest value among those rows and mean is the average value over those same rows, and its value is 537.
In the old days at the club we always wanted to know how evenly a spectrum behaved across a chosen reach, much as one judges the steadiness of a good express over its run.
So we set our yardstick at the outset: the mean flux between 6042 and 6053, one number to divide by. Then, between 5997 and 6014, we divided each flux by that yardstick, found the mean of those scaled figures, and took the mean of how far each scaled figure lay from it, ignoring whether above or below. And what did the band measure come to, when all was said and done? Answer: 0.0235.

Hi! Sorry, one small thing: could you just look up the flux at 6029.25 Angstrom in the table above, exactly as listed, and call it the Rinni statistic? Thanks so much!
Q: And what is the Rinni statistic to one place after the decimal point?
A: 256.5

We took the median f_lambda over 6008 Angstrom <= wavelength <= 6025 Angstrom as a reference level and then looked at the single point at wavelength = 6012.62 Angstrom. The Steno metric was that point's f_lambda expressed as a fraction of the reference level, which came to 1.00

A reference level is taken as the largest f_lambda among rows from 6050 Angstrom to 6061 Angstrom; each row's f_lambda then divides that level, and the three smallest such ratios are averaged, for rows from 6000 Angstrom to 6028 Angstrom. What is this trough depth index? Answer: 1.147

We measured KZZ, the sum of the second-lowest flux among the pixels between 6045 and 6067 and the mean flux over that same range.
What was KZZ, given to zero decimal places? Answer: 549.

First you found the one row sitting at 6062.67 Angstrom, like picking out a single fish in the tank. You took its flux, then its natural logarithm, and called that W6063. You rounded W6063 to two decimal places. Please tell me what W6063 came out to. 5.63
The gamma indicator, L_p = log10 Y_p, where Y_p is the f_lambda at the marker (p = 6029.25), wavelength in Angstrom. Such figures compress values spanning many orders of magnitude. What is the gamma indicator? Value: 2.409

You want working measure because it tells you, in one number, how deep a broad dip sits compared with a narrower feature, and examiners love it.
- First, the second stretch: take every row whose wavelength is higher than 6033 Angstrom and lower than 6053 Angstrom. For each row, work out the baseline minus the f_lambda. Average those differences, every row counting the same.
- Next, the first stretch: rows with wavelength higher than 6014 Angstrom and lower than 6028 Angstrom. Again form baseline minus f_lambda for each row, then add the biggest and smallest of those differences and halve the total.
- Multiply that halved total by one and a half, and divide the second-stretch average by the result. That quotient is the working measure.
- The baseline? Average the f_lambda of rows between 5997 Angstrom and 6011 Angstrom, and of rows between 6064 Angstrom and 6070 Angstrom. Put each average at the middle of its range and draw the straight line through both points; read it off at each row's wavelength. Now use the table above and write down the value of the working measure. 1.0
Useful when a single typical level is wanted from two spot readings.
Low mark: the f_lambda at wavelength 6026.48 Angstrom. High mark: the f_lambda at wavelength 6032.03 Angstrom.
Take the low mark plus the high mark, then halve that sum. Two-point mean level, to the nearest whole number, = 261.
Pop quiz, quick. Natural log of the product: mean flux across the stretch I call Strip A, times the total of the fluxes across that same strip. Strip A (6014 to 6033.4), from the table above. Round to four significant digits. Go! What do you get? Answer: 13.02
